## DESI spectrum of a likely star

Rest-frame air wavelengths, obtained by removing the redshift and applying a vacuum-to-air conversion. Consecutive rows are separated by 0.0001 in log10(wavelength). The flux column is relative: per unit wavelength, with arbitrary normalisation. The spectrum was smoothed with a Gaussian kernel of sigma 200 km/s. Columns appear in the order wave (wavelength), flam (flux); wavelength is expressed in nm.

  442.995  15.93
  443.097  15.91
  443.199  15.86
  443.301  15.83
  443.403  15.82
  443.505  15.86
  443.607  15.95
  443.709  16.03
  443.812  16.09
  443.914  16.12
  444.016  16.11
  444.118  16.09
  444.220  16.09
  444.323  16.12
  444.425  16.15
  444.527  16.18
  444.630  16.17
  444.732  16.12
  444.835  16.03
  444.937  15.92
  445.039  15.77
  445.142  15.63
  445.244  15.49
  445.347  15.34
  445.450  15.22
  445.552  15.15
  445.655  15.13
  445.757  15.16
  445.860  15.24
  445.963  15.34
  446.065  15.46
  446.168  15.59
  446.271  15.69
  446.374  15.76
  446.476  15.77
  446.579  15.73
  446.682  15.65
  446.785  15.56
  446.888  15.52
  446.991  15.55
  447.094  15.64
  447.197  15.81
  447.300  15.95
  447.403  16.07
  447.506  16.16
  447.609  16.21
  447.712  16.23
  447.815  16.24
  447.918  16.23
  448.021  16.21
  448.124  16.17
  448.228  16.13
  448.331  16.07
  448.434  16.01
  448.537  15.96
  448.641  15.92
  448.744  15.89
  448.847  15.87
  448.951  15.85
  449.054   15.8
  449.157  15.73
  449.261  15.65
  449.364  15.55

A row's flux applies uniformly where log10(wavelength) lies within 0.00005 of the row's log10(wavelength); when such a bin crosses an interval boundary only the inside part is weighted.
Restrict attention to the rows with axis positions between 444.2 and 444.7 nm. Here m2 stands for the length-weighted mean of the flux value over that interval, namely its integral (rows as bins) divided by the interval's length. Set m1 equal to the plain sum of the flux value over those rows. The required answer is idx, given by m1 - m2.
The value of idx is 65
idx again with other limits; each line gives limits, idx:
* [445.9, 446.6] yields 94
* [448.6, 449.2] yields 79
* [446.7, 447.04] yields 31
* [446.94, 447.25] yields 31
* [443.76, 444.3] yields 64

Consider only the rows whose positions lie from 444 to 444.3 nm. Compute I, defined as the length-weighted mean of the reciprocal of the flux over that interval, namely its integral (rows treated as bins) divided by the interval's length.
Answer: 0.0621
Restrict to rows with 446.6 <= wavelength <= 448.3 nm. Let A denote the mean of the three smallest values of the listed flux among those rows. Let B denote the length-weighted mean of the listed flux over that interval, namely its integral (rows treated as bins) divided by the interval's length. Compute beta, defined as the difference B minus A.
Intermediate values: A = 15.5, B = 16.0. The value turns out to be 0.41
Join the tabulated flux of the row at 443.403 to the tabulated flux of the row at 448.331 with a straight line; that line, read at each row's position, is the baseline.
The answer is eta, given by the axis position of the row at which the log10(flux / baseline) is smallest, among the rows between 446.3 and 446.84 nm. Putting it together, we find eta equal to 446.785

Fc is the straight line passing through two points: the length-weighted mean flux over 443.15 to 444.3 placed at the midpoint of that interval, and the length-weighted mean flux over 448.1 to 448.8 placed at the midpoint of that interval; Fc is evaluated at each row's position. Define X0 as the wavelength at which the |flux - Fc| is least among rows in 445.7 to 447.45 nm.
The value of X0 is 447.300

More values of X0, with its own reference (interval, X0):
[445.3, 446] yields 445.347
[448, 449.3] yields 448.434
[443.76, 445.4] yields 444.835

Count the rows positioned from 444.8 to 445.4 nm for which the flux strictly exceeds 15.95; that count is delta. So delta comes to 1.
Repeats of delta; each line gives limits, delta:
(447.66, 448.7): 9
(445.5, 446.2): 0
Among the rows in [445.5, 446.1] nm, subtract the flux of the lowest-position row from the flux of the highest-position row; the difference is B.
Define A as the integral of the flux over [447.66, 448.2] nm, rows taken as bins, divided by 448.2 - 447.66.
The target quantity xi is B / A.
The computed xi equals 0.019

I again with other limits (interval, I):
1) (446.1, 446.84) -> 0.0638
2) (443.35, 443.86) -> 0.0627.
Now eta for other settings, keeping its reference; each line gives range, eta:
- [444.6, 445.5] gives 445.450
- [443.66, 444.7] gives 443.709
